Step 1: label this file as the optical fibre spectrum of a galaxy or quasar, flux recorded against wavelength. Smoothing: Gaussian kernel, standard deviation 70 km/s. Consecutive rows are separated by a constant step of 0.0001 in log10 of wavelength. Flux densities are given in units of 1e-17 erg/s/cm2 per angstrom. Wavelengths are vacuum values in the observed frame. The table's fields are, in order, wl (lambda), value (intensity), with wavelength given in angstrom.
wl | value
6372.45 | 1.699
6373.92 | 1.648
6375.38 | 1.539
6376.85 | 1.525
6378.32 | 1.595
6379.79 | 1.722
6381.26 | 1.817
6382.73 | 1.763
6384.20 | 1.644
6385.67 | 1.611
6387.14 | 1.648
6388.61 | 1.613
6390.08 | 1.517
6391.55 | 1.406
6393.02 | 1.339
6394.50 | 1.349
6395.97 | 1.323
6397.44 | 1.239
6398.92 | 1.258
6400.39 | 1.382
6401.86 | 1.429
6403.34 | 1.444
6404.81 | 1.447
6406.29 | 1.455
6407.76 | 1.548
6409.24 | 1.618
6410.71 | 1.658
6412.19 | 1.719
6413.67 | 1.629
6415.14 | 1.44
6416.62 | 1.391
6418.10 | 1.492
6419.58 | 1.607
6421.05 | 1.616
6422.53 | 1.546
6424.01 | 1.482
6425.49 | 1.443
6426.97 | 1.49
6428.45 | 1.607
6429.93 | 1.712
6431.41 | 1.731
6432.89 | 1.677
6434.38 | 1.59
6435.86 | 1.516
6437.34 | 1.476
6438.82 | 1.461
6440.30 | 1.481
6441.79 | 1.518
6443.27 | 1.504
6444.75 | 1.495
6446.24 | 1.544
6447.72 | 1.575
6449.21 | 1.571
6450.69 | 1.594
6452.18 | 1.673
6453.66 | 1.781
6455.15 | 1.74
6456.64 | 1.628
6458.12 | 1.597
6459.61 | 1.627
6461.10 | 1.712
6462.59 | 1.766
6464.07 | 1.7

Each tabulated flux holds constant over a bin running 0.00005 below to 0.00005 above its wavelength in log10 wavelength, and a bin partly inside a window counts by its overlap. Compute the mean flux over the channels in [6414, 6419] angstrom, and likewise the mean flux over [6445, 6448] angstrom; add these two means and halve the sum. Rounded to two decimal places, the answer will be 1.50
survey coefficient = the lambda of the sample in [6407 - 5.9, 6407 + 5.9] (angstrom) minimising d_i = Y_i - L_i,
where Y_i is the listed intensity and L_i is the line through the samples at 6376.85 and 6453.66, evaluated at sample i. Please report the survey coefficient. 6401.86 angstrom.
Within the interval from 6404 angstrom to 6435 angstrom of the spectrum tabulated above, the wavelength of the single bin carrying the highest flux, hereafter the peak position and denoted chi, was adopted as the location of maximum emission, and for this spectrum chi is 6431.41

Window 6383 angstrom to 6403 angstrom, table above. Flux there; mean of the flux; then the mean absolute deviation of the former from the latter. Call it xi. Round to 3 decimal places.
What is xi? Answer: 0.126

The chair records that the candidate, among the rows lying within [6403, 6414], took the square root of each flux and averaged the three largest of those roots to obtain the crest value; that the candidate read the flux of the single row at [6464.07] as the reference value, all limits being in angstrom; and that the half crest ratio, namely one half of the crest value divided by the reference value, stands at 0.380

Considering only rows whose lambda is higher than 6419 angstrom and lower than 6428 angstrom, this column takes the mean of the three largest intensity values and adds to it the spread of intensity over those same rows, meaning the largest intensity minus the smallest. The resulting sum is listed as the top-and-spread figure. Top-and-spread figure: 1.76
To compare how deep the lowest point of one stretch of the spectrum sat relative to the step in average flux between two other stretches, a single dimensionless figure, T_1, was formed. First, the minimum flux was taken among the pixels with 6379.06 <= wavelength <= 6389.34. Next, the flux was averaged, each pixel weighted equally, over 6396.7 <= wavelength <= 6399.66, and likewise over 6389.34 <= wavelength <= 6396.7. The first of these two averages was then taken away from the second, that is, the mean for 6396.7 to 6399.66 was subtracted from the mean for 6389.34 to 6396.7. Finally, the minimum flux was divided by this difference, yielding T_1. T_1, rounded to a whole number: 12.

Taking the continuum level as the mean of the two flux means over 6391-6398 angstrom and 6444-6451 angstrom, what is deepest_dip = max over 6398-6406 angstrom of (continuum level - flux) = 0.185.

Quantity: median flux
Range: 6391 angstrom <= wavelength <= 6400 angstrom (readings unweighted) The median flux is 1.33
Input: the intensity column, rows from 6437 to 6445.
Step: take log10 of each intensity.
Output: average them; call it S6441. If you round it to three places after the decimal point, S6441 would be 0.173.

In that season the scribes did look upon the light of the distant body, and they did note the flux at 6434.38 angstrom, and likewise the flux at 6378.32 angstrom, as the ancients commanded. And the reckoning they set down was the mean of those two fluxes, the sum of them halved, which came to 1.59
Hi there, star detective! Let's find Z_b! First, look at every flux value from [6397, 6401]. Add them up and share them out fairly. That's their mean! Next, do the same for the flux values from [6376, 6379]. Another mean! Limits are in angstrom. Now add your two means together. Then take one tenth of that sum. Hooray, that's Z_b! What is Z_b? 0.285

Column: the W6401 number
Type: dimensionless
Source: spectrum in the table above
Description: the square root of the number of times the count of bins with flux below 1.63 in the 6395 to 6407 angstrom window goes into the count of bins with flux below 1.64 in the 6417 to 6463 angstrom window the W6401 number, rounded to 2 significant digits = 1.7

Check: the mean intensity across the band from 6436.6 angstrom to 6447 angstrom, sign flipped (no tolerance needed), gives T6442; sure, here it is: -1.50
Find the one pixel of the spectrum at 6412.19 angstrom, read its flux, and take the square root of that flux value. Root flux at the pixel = 1.31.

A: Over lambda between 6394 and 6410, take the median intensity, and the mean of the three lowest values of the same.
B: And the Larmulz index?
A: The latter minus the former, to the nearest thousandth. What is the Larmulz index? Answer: -0.156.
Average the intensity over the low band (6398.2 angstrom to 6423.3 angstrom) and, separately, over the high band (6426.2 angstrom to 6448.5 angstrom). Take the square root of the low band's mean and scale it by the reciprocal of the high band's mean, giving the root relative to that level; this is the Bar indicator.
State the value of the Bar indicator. 0.789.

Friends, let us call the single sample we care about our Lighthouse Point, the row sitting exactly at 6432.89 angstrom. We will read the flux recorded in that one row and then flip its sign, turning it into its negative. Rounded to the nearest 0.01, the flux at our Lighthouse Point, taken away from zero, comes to -1.68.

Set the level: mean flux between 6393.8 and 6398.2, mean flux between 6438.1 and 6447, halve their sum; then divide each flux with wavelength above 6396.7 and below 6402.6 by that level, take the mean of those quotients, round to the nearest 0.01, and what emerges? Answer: 0.95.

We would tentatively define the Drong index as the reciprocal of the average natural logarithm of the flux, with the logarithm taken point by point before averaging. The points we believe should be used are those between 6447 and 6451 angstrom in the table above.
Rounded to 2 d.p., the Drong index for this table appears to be 2.19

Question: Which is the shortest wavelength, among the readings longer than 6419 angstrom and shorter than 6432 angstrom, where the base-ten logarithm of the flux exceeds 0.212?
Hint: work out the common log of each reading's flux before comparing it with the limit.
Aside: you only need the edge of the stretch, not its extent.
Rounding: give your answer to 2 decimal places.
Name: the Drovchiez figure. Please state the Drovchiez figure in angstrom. 6429.93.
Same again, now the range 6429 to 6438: 6429.93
